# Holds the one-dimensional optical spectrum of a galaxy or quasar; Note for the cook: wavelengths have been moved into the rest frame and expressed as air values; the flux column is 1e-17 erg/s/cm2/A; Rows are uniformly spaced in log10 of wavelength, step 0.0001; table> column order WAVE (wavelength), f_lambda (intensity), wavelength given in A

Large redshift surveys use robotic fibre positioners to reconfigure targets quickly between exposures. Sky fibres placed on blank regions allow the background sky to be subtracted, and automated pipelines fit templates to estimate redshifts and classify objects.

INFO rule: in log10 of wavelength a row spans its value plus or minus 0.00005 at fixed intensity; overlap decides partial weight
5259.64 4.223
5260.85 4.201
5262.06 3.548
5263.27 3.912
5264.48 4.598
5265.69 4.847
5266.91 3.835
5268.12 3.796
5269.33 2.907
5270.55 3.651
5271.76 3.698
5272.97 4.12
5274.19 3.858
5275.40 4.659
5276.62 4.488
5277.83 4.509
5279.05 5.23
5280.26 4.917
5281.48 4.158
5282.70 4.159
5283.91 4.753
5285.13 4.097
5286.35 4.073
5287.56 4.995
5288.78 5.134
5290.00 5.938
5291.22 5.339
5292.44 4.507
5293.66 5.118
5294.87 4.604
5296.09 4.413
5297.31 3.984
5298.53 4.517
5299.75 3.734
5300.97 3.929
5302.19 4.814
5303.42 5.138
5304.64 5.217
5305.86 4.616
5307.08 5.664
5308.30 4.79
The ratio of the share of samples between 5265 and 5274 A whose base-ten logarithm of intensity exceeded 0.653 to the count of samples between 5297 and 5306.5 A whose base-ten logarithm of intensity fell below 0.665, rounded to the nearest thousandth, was 0.029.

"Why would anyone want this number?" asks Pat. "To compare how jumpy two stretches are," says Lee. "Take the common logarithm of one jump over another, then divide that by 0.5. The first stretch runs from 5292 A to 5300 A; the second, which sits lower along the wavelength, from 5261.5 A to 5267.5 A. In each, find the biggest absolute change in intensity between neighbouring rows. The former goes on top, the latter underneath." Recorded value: -0.22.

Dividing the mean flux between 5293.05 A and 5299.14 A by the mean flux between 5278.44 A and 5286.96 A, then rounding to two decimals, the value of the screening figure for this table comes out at 1.01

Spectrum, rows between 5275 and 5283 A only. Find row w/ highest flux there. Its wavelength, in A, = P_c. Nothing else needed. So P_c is 5279.05 A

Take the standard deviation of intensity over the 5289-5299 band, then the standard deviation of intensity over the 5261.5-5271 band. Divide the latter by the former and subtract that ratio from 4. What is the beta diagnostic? 3.03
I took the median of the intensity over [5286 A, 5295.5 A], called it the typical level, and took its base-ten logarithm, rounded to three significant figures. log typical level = 0.704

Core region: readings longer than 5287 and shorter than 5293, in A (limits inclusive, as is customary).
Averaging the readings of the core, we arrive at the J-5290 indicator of 5.18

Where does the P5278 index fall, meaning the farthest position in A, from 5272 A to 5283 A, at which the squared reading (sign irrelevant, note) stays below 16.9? 5274.19 A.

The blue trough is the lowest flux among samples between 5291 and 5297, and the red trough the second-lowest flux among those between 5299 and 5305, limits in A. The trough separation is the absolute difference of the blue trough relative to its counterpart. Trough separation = 0.5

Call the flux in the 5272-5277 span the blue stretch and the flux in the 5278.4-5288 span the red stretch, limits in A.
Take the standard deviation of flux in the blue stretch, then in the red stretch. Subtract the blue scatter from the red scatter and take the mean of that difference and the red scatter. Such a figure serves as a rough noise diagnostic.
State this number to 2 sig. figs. 0.29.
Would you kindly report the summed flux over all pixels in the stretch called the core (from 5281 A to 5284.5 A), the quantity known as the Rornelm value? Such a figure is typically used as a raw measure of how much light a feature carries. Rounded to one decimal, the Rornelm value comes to 13.1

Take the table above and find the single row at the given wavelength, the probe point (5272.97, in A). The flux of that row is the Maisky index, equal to 4.12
